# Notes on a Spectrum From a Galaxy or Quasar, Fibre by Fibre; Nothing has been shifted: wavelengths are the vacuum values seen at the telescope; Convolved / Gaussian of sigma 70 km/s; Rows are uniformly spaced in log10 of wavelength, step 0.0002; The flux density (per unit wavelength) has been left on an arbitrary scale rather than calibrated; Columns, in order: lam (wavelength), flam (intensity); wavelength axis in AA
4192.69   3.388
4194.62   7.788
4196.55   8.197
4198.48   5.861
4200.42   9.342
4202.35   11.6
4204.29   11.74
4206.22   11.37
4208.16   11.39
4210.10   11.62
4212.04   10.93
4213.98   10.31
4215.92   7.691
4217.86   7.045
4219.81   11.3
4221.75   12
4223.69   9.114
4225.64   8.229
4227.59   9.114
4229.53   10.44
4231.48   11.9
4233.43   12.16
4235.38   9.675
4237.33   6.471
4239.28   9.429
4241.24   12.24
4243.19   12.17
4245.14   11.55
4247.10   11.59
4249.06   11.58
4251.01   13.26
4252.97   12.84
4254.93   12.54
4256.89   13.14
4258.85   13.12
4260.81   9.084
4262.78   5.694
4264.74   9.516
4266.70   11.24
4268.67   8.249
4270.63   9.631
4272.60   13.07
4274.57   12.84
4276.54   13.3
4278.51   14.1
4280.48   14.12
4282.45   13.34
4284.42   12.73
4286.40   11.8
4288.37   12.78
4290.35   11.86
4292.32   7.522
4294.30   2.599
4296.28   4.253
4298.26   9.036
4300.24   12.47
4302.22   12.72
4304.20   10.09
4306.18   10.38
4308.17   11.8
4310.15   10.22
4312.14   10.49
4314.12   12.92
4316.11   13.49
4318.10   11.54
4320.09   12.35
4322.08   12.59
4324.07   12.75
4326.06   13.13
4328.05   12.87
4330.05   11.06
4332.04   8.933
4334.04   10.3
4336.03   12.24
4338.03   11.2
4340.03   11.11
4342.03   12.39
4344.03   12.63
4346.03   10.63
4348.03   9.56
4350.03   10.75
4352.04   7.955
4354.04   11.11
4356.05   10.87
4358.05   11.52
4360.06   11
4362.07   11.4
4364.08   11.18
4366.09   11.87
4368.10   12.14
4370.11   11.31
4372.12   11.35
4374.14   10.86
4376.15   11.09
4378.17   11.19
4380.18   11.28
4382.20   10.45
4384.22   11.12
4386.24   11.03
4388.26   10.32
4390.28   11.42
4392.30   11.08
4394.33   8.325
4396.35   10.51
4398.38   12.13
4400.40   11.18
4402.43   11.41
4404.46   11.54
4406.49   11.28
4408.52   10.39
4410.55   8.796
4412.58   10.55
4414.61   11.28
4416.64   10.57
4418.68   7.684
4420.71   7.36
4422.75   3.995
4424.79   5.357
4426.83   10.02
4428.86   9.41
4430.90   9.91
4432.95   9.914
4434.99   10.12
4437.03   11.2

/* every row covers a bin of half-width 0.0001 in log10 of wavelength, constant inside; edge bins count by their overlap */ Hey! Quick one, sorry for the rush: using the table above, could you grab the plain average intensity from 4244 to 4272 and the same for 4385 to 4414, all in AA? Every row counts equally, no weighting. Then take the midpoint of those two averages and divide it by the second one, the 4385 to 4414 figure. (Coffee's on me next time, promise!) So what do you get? 1.01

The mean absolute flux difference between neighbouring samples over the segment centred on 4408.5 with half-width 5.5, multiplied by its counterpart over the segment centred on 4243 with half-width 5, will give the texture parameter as 1.00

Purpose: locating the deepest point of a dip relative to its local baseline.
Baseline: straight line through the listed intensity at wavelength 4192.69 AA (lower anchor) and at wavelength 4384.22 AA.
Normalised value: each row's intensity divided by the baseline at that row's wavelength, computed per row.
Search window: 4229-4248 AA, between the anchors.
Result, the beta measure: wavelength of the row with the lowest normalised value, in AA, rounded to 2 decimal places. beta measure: 4237.33 AA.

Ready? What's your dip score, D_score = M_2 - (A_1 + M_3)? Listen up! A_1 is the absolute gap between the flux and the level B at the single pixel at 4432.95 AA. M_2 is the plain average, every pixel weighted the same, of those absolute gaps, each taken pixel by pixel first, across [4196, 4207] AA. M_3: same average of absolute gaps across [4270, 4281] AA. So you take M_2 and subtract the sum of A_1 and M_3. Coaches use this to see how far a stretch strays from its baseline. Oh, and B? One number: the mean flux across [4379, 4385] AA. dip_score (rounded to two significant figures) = -1.5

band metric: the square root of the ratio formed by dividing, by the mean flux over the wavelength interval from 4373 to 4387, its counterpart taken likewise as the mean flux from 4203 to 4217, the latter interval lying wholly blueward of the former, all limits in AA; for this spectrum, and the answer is 0.987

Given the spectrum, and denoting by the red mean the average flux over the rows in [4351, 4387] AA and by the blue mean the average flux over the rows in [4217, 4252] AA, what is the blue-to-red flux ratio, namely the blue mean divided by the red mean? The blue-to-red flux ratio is 0.95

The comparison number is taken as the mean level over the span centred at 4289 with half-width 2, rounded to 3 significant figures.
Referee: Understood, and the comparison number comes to 12.3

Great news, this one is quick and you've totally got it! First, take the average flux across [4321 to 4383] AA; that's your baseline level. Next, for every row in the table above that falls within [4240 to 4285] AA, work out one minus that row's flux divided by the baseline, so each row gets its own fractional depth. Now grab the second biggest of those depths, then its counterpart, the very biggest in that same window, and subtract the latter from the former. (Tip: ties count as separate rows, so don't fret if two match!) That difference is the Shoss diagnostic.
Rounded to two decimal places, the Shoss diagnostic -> -0.23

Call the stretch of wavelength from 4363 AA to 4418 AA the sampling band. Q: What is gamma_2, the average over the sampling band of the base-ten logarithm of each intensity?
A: 1.04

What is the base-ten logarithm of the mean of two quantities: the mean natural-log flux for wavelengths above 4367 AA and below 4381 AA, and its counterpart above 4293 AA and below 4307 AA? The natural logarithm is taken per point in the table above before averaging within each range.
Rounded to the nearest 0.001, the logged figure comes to 0.349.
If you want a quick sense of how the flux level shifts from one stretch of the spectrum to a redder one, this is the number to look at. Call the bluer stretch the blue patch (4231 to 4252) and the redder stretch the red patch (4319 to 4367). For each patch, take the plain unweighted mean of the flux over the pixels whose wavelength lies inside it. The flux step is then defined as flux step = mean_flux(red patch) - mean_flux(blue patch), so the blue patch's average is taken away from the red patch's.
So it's 0.2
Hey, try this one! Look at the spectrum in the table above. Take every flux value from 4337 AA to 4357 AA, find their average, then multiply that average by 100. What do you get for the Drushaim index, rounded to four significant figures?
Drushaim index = 1082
